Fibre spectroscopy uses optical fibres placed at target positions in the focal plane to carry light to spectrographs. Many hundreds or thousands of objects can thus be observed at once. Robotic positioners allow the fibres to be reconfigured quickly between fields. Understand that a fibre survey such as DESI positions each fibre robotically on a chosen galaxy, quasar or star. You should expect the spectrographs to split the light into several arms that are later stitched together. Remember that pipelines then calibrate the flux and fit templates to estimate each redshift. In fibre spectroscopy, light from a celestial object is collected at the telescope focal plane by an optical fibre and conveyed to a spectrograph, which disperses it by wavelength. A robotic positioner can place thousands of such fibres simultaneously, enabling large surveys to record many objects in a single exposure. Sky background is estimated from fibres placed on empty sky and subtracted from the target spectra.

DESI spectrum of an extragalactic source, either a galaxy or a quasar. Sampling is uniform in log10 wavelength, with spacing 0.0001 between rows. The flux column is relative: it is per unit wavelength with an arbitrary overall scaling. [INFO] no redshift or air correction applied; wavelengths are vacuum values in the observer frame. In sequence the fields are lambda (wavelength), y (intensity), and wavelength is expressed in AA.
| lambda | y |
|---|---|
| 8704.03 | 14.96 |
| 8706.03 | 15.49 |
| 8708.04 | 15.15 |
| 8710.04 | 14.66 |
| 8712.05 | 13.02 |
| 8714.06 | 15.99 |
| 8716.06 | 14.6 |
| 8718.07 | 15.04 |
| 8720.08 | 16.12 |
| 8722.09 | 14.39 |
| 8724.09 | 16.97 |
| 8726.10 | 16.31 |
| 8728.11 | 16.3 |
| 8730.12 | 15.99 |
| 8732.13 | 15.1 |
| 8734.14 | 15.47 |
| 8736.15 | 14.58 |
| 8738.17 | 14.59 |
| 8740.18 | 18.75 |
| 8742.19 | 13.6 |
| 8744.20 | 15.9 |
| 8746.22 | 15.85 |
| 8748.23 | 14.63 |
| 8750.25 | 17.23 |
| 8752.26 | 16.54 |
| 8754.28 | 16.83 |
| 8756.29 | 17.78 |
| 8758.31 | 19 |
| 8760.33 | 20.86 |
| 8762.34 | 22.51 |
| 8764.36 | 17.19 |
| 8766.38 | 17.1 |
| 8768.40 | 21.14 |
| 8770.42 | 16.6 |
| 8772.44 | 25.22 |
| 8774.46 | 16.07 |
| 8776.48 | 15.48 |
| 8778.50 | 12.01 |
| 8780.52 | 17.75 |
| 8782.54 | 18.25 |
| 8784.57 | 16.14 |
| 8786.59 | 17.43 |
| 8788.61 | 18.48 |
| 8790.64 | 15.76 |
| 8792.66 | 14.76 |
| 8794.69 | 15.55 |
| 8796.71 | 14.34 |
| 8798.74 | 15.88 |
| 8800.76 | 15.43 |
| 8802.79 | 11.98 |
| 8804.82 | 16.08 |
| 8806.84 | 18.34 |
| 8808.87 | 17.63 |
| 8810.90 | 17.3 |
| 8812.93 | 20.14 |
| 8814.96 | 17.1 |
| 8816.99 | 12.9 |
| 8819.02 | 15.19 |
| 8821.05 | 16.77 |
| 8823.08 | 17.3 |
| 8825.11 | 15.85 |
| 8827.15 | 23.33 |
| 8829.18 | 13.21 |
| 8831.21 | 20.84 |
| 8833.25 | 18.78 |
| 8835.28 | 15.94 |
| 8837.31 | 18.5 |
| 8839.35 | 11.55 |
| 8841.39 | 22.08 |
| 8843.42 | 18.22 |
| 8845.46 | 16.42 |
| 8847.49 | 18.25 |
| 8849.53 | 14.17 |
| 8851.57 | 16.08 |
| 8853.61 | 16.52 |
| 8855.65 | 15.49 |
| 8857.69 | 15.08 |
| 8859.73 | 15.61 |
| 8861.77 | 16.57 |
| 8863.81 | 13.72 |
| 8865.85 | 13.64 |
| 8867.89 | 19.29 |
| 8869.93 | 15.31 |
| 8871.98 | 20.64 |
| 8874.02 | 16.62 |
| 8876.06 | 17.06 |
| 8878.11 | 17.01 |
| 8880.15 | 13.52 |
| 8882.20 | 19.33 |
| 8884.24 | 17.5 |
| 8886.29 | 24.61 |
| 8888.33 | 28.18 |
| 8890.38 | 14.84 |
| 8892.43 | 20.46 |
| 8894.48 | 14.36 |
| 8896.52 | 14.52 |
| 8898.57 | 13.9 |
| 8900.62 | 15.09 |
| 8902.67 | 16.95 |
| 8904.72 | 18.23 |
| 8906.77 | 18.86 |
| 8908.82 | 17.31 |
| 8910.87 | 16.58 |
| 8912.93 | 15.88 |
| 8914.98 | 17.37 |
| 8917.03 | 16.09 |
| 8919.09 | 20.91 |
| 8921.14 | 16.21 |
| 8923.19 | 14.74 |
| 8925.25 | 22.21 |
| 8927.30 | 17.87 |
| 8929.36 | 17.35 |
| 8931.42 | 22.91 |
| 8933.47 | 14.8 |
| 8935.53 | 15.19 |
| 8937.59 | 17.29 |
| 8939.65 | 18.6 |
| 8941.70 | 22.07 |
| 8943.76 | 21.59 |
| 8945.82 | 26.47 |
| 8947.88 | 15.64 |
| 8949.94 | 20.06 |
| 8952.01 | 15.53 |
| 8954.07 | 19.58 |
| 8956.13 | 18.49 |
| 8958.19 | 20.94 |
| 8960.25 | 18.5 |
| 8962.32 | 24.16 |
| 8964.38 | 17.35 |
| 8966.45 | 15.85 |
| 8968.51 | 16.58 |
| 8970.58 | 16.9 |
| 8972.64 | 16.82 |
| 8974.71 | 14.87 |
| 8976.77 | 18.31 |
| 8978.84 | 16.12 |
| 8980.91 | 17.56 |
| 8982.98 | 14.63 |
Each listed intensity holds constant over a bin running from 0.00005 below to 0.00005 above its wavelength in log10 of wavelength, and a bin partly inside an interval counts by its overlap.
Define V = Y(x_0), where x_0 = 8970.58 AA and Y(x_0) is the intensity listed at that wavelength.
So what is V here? 16.9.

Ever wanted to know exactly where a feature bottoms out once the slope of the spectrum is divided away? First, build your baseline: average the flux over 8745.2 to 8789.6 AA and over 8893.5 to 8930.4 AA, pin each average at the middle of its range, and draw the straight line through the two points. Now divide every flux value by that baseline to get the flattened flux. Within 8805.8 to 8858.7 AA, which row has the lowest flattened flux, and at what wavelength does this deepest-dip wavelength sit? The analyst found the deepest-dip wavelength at 8839.35 AA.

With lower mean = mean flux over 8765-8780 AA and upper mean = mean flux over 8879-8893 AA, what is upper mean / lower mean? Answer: 1.12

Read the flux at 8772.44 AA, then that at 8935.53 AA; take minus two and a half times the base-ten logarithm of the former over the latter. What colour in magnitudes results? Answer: -0.6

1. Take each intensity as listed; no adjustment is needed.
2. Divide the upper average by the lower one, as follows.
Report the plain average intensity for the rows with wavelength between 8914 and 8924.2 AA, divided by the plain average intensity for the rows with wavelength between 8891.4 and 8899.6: 1.08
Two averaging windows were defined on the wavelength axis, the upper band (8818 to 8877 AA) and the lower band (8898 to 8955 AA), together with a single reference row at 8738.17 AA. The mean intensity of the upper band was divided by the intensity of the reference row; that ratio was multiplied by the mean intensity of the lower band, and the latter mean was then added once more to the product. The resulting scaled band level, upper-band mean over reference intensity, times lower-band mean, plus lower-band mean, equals 38.9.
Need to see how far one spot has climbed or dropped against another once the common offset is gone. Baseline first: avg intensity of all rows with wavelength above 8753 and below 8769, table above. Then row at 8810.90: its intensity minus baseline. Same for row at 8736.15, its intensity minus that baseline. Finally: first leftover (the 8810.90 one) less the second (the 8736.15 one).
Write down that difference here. 3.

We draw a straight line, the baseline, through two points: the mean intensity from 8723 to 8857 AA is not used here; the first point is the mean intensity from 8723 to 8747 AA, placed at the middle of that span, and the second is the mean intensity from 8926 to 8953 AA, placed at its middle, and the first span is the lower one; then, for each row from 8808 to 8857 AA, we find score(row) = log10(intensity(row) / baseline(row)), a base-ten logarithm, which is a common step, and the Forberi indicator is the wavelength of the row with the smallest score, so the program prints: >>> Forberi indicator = 8839.35 AA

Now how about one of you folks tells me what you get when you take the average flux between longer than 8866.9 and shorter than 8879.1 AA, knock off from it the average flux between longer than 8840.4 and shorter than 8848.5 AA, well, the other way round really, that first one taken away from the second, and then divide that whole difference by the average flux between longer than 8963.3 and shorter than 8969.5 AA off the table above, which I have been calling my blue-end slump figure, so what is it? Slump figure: 0.07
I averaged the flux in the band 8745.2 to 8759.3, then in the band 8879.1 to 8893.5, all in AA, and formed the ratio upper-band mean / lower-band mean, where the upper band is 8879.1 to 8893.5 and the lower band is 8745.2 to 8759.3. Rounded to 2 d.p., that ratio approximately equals 1.17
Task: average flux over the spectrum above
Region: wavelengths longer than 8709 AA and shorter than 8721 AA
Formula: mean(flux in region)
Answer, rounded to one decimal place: 14.9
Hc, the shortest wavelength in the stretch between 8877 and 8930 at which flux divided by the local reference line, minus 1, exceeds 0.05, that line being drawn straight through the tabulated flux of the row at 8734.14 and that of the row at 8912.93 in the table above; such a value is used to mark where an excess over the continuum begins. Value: 8878.11 AA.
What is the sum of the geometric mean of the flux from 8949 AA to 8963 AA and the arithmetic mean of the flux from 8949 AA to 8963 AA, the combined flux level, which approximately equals 39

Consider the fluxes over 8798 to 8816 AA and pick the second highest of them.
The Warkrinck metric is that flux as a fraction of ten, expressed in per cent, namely 183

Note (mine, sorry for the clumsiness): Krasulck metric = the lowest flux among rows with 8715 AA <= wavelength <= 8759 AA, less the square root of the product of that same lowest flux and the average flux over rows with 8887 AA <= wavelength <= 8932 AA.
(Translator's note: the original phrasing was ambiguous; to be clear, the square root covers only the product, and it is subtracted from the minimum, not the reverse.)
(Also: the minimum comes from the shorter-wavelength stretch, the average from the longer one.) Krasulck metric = -1.94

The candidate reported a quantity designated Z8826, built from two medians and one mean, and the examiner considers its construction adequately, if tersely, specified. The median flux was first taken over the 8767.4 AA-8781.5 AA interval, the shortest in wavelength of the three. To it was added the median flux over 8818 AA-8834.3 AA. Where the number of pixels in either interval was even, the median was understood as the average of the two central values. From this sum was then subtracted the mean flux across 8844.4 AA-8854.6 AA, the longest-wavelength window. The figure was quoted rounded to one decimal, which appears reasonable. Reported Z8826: 17.3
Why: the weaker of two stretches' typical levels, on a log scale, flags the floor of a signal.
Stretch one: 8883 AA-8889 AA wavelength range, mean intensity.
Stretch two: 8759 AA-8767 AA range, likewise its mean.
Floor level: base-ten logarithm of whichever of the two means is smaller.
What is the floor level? 1.29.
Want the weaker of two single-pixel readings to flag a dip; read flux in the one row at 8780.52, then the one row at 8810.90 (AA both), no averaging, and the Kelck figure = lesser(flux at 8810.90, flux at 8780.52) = 17.3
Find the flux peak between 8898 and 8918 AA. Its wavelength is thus 8906.77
